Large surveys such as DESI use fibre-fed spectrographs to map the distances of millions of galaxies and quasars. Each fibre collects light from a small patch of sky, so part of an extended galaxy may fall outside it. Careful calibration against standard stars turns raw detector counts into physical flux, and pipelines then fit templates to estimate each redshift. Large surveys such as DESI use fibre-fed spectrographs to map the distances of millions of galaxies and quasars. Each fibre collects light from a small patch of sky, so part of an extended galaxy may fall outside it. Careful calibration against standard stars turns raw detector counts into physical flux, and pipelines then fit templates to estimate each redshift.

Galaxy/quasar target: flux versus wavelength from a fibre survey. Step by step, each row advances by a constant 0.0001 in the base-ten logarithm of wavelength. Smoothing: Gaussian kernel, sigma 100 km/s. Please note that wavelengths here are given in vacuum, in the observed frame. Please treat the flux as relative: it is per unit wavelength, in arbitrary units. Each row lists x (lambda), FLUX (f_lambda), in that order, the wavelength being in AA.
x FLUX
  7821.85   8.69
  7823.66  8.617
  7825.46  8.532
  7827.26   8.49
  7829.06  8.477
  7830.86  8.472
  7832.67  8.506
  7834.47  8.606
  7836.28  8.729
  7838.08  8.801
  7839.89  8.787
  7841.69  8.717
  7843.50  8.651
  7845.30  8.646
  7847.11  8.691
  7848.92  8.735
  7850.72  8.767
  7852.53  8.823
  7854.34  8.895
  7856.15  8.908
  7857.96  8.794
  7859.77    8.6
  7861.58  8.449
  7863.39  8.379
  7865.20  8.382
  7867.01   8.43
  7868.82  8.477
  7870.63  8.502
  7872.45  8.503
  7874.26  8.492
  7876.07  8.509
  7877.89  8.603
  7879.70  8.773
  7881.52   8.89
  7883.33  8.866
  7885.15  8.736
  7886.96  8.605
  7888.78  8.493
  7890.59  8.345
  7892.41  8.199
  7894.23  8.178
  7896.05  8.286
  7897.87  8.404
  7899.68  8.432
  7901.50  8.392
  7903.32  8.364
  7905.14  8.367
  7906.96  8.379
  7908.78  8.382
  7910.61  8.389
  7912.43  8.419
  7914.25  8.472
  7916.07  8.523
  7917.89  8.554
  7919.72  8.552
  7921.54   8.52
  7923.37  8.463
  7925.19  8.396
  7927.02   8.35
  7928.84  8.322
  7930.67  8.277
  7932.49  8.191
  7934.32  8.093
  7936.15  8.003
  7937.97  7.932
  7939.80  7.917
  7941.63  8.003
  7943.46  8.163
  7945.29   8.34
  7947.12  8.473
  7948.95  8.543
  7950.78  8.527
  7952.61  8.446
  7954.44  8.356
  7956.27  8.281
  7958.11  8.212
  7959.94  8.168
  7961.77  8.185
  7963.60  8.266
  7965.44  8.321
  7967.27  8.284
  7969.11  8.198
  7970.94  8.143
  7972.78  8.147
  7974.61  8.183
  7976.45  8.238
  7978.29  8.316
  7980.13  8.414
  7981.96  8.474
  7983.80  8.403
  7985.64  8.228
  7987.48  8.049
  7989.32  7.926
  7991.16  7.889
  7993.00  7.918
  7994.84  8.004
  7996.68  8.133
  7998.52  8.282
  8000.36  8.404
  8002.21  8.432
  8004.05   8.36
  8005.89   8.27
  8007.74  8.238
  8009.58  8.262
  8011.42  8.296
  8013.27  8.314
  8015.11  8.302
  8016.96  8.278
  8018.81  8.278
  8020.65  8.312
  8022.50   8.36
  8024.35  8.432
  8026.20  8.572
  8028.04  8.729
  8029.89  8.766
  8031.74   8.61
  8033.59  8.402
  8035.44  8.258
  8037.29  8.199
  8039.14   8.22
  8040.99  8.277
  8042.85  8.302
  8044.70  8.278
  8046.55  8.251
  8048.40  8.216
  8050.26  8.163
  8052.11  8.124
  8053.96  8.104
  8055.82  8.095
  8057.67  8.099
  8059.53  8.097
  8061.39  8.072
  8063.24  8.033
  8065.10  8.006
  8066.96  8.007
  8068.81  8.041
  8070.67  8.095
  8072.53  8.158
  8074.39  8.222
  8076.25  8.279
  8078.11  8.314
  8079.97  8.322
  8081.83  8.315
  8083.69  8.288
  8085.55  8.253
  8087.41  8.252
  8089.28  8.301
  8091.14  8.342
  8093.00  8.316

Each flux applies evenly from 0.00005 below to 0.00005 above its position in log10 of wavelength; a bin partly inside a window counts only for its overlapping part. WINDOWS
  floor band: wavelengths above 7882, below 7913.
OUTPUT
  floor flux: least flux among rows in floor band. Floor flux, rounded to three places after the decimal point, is 8.178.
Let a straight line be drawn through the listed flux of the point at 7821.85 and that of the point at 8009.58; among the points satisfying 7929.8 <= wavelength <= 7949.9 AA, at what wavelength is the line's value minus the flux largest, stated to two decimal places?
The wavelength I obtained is 7939.80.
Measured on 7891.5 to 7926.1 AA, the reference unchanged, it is 7894.23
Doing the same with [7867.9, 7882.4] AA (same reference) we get 7868.82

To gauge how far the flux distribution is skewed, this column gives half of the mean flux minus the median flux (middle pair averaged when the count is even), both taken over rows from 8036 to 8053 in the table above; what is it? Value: 0.003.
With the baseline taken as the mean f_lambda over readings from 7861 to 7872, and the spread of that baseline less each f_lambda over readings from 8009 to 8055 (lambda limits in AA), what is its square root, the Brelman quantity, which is 0.41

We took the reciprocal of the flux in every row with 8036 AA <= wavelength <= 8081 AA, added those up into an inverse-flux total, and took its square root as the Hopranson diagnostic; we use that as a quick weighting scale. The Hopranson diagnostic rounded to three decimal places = 1.715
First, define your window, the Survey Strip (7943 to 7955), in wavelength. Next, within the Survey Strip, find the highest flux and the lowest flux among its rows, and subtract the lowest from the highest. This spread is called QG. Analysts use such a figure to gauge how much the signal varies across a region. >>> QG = 0.38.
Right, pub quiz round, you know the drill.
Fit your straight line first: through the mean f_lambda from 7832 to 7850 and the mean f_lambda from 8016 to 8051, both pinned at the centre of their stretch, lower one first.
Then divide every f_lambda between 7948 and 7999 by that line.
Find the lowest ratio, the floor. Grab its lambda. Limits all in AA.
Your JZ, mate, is 7991.16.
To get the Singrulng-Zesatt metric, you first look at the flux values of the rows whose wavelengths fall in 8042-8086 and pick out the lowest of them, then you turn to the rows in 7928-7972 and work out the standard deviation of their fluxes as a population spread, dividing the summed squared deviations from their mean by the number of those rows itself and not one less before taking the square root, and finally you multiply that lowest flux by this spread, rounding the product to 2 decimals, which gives 1.34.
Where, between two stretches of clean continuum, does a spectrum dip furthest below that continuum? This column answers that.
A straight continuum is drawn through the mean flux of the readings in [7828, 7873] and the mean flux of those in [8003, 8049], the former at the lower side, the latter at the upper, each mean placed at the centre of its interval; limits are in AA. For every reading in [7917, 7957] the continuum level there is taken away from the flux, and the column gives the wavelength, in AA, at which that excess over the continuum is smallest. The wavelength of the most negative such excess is 7939.80 AA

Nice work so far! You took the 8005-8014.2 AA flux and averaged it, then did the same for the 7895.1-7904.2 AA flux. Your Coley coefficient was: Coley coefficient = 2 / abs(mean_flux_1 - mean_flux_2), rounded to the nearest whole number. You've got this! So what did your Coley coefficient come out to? 20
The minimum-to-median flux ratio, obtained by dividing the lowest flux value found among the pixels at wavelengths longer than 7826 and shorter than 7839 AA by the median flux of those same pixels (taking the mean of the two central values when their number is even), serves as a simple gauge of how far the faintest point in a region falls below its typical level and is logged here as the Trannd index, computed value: 0.996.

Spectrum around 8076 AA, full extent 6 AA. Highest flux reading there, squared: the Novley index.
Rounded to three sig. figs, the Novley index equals 69.1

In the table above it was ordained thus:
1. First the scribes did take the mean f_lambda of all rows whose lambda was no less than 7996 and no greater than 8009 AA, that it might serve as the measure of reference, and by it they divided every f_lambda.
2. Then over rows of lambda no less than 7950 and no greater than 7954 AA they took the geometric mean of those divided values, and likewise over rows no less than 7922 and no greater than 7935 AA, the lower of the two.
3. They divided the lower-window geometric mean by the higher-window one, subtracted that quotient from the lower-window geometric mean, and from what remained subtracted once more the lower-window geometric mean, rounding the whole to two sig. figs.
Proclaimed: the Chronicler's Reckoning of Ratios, -0.98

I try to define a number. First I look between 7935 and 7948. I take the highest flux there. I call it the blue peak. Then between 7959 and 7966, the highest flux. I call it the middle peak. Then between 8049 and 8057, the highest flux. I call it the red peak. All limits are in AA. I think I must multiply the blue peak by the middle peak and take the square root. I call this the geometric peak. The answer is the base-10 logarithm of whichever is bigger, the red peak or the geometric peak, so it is 0.924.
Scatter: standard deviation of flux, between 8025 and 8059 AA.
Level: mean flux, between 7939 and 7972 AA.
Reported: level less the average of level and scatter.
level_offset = 4.03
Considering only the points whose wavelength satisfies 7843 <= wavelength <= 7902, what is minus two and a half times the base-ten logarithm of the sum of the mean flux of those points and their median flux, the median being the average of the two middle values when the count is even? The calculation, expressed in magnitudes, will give -3.08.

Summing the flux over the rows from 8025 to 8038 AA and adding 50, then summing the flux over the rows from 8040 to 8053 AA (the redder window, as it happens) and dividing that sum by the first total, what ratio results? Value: 0.526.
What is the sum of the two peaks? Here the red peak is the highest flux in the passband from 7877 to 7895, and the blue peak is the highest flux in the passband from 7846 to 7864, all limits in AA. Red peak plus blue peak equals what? 17.8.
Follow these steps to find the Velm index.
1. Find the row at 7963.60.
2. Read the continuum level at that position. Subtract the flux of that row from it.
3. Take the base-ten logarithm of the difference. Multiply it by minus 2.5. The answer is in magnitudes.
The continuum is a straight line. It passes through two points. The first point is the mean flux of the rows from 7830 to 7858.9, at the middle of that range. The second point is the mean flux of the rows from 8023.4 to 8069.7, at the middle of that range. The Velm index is 1.9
